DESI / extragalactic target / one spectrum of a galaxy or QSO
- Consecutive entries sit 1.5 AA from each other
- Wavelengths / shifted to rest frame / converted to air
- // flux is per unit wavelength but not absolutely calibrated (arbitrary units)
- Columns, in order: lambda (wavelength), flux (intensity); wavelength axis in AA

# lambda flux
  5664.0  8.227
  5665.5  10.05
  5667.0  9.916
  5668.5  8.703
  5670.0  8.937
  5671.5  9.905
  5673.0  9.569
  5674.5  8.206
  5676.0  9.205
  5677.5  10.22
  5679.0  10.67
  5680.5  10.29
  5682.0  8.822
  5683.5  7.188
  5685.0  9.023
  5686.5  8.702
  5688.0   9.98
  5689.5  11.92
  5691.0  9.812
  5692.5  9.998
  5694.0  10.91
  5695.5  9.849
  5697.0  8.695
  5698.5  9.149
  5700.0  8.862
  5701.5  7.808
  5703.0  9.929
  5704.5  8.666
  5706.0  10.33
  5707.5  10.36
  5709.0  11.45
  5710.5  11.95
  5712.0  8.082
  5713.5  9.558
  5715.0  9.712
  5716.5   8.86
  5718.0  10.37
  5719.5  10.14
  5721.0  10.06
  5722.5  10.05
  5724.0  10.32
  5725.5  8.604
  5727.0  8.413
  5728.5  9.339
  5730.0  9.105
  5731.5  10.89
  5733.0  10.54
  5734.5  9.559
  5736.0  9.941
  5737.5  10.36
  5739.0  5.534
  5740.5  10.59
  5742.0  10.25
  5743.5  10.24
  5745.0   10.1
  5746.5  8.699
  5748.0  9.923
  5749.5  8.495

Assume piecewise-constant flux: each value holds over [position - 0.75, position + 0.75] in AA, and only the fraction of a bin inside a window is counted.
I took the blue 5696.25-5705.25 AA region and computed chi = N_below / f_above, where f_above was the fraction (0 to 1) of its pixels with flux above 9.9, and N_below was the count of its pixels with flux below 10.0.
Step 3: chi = 36.0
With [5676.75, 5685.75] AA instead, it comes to 6.0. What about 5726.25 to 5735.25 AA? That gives 12.0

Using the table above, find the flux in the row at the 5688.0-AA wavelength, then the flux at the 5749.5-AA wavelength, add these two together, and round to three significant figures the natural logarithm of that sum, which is 2.92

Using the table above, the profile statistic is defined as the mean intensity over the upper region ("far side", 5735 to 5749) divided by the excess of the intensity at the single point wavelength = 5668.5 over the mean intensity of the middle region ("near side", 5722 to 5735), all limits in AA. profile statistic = -10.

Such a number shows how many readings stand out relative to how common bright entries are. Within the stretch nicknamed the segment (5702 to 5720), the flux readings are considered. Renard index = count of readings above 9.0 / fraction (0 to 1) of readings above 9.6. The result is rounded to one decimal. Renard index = 13.5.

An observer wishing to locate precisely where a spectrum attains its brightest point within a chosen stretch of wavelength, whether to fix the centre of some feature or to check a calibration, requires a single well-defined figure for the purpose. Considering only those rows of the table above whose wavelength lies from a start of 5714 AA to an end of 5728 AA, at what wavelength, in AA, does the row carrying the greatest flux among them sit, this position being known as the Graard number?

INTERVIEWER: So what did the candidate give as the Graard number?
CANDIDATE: 5718.0 AA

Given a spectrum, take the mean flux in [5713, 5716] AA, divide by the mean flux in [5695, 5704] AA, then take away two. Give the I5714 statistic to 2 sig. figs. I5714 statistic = -0.94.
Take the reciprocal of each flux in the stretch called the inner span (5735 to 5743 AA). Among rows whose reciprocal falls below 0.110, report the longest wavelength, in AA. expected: 5742.0 AA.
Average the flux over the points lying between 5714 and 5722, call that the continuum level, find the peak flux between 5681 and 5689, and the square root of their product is 9.9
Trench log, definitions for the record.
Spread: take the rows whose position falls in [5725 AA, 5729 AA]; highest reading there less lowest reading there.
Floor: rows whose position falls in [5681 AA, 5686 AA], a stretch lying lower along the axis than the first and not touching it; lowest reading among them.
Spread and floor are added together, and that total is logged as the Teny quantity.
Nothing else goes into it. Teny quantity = 8.1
